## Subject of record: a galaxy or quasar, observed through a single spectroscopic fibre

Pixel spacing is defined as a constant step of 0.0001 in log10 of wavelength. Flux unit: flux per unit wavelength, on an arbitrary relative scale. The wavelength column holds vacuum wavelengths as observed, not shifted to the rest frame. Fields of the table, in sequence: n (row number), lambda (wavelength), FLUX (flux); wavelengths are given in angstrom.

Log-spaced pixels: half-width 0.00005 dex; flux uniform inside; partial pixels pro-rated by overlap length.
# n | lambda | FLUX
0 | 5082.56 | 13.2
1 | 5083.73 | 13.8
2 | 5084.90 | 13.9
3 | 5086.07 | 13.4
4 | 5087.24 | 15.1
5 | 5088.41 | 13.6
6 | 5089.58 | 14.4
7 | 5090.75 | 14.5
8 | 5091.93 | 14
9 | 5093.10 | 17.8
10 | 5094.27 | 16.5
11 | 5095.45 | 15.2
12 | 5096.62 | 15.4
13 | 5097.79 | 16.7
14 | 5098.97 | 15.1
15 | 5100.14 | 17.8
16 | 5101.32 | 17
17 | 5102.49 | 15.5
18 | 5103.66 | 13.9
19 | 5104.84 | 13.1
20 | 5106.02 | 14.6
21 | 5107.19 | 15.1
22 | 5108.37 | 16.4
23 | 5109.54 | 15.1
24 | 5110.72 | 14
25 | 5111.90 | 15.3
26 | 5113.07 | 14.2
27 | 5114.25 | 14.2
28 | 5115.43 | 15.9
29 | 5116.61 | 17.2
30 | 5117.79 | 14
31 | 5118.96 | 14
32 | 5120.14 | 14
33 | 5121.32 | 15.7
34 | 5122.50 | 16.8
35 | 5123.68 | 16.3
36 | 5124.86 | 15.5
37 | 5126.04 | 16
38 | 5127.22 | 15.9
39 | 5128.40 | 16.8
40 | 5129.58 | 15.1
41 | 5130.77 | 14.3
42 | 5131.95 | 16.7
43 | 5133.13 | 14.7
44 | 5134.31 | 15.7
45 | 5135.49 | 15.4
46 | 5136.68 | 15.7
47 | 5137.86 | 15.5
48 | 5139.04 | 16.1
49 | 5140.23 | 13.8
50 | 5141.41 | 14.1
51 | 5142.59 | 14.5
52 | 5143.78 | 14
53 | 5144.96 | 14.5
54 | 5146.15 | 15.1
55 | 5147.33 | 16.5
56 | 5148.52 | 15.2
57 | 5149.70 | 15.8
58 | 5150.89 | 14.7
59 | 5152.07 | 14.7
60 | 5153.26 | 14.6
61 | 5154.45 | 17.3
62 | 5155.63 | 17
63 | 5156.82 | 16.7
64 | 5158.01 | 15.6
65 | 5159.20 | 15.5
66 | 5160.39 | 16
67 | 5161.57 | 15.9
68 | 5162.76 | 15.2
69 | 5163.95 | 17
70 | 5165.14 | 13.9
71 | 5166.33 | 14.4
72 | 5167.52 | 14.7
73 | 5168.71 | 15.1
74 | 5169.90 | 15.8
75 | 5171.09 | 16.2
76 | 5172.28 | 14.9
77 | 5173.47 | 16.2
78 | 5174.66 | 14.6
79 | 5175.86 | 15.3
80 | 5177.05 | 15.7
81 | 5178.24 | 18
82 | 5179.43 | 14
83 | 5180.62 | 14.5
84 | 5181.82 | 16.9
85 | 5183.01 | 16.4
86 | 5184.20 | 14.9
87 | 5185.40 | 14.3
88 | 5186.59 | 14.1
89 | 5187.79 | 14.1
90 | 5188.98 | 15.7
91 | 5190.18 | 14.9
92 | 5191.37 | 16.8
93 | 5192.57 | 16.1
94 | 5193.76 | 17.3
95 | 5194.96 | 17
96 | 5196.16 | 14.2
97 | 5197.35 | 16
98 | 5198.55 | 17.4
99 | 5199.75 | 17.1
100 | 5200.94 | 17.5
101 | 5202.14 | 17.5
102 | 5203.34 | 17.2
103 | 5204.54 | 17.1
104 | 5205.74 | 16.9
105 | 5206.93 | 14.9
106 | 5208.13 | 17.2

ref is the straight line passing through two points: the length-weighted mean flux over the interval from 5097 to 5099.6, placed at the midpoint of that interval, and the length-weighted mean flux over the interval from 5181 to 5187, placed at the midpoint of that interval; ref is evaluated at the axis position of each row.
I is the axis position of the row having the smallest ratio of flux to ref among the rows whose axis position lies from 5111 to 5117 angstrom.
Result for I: 5113.07 angstrom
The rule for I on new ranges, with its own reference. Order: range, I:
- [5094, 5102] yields 5098.97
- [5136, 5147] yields 5140.23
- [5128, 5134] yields 5130.77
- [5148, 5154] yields 5153.26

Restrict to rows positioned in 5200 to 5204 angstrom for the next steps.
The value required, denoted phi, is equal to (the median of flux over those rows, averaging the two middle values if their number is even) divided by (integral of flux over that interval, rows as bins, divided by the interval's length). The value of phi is 1.007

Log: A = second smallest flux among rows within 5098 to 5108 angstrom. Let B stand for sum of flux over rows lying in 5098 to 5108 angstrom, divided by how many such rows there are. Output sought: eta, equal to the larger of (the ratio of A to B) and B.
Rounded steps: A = 13.9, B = 15.3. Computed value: 15.3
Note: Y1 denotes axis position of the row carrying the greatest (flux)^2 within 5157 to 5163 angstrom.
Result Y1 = 5160.39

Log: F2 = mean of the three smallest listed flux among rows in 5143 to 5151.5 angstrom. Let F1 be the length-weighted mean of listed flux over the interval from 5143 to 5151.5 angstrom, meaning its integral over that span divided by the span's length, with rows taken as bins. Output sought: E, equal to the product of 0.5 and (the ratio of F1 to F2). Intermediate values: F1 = 15.1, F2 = 14.4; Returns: 0.524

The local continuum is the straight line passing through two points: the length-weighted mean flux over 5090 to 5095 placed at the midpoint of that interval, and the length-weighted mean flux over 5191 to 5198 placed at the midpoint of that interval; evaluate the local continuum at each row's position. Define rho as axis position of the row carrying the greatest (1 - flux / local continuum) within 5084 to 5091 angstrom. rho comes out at 5086.07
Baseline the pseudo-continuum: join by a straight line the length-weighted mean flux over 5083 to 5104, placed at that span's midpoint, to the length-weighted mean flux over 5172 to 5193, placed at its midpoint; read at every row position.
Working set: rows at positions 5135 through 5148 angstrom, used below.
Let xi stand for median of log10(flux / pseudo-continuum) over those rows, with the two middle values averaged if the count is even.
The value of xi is -0.007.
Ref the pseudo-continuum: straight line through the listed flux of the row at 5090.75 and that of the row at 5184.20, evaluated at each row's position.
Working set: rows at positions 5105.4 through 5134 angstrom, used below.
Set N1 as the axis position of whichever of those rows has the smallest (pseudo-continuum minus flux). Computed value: 5116.61 angstrom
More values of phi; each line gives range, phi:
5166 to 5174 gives 0.983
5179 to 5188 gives 0.964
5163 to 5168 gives 0.969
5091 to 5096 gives 1.006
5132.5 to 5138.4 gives 1.006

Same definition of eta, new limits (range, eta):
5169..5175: 15.5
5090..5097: 15.6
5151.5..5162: 15.9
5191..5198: 16.2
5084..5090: 14.1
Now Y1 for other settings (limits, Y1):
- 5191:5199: 5198.55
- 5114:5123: 5116.61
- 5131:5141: 5131.95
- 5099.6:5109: 5100.14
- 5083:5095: 5093.10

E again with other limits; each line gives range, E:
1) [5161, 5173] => 0.534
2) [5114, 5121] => 0.534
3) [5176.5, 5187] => 0.547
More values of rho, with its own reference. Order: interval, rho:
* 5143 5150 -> 5143.78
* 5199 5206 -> 5205.74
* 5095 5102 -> 5098.97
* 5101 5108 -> 5104.84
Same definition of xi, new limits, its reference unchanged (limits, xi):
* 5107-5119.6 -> -0.004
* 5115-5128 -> 0.017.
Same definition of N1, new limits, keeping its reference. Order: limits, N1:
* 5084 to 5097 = 5093.10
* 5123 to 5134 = 5128.40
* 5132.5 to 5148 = 5147.33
